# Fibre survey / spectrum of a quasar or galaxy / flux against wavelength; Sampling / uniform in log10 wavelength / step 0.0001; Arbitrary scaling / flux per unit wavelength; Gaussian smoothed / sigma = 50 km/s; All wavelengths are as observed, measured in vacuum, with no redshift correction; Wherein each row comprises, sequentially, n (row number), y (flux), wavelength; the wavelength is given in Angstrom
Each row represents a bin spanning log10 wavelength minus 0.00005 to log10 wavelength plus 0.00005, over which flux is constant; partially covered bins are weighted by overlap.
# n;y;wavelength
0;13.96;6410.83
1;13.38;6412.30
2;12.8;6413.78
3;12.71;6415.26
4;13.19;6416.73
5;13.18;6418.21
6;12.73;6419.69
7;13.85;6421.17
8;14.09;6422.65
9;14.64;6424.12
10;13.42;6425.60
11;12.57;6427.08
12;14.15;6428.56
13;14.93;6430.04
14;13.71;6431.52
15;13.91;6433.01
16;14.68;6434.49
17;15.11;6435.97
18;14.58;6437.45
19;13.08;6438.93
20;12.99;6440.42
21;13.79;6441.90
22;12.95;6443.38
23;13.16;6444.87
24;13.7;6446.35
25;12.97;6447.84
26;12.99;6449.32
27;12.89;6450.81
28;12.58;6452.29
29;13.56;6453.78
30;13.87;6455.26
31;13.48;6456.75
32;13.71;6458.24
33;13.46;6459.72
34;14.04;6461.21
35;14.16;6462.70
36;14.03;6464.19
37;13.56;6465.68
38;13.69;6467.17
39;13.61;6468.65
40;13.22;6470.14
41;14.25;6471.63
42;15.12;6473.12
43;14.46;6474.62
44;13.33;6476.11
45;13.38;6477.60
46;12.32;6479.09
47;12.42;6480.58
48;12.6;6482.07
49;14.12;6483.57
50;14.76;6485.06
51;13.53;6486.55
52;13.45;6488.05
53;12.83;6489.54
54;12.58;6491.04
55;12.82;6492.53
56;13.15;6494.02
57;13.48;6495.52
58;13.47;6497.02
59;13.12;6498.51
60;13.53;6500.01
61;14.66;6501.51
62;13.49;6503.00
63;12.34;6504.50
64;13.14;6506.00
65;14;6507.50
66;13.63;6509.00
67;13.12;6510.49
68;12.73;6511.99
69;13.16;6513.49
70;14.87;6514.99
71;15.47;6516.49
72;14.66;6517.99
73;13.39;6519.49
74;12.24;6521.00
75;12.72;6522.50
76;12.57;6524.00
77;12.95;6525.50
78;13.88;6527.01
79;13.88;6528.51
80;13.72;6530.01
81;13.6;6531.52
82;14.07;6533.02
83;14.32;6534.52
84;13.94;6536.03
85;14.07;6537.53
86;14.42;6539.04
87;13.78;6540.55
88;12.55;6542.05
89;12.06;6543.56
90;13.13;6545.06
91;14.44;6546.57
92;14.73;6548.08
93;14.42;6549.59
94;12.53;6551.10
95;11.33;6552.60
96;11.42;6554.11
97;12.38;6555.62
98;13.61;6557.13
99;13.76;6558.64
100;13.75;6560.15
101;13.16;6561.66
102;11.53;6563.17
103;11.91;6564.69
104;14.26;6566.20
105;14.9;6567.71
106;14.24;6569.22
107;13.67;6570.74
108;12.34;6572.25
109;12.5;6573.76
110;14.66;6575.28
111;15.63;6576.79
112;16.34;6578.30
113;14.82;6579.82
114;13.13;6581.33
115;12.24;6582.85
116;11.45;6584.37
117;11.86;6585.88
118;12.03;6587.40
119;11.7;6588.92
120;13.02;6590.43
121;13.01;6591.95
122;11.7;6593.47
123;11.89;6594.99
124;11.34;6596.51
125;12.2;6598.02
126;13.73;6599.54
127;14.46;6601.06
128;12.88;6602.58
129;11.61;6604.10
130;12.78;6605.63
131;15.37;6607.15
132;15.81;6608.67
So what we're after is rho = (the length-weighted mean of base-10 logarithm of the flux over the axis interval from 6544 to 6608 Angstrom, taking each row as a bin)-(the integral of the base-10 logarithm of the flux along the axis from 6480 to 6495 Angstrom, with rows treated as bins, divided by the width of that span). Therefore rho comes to 0.00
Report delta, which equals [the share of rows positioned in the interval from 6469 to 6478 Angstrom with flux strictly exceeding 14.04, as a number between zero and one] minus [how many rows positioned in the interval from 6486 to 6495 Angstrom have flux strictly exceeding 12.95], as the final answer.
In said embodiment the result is -2.5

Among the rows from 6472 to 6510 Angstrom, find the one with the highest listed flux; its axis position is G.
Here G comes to 6473.12 Angstrom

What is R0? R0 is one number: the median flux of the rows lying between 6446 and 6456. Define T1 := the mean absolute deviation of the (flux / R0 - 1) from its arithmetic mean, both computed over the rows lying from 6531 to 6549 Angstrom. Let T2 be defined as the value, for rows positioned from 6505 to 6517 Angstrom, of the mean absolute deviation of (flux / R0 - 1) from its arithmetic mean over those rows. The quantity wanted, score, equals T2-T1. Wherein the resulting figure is 0.01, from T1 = 0.047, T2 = 0.06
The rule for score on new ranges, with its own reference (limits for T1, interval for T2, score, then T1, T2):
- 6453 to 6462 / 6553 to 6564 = 0.05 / 0.014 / 0.07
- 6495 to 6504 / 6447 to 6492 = 0.01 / 0.027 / 0.04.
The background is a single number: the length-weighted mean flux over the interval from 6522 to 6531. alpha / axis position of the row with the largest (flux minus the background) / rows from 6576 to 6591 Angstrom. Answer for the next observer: 6578.30 Angstrom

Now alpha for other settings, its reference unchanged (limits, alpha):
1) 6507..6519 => 6516.49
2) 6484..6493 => 6485.06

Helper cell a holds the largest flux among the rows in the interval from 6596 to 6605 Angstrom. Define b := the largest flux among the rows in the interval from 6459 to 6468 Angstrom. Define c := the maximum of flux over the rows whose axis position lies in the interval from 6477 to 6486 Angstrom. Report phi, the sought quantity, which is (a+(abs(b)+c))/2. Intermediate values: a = 14.46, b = 14.16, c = 14.76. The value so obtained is 21.69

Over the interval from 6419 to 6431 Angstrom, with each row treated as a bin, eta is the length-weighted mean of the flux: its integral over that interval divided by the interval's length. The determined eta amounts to 13.8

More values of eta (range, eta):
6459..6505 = 13.5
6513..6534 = 13.7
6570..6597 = 13.0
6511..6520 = 14.0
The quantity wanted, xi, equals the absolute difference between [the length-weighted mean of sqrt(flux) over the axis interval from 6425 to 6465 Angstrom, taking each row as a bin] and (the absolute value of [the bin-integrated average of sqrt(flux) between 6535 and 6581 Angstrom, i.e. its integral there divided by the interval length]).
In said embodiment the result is 0.02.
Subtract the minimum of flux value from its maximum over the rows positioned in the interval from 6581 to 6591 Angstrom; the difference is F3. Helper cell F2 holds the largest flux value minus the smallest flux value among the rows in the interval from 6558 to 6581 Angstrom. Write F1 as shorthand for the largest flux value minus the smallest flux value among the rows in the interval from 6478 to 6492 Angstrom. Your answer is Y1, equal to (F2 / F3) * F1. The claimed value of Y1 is 7.0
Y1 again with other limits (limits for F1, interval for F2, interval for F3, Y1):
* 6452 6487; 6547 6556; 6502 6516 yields 3.8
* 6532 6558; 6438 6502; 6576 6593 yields 1.9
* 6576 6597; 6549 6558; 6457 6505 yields 5.5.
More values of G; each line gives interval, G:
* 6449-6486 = 6473.12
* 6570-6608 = 6578.30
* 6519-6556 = 6548.08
